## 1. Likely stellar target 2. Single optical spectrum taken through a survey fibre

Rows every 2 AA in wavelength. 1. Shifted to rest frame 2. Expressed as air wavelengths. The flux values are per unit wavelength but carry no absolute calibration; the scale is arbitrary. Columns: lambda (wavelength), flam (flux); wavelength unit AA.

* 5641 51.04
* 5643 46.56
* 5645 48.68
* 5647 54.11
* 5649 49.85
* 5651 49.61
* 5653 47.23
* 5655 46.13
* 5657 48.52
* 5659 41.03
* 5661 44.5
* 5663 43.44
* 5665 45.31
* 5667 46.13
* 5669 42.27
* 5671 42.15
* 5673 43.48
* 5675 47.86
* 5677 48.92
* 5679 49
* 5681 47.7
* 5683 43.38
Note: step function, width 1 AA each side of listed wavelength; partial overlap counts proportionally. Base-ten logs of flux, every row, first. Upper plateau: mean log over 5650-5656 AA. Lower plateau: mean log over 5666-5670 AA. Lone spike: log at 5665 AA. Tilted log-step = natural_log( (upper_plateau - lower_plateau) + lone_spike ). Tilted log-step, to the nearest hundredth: 0.52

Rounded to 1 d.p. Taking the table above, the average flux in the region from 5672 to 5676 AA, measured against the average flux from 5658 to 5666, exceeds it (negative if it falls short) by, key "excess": 2.1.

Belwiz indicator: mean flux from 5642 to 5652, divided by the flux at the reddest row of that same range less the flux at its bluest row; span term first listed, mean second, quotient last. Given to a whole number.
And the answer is 16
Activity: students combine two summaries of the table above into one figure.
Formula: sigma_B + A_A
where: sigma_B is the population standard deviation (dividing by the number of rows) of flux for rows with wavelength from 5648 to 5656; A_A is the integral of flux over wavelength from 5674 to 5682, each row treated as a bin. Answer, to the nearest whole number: 389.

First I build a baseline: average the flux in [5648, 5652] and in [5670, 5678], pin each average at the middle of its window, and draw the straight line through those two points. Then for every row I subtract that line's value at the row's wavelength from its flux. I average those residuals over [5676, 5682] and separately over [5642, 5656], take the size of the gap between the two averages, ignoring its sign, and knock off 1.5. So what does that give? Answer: 3.3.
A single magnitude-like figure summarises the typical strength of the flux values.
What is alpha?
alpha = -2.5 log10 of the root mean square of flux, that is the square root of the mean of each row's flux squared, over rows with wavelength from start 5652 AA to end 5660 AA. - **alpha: -4.15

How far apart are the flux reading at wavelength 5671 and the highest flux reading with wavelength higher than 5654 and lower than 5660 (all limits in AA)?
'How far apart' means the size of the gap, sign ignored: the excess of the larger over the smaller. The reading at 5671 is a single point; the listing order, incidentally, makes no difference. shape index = 6.4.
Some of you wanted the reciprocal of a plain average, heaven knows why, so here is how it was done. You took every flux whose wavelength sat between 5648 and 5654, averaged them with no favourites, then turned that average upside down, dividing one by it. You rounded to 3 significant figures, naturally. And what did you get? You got 0.0205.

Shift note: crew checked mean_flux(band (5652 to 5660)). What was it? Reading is 45.7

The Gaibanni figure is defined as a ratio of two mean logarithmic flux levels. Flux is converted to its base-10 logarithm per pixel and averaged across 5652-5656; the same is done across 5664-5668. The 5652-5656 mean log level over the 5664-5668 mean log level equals 1.01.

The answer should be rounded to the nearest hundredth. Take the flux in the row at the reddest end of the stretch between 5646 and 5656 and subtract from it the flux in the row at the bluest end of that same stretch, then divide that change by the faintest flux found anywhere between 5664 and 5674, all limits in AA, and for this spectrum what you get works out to -0.19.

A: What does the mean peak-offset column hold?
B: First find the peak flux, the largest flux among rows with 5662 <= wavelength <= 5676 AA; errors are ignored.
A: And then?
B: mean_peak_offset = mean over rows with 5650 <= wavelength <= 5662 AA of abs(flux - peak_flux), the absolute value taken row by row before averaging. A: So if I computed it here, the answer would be 2.5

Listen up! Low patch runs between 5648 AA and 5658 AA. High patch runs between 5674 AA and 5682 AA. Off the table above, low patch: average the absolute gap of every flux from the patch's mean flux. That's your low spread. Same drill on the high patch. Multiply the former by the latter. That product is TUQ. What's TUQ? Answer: 1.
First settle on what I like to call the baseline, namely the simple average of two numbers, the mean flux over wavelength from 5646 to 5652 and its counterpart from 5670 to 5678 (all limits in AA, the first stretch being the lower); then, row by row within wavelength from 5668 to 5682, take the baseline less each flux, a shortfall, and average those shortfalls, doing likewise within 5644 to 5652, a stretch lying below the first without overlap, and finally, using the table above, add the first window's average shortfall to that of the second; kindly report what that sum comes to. 0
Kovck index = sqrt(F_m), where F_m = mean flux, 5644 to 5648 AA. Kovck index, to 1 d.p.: 7.2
